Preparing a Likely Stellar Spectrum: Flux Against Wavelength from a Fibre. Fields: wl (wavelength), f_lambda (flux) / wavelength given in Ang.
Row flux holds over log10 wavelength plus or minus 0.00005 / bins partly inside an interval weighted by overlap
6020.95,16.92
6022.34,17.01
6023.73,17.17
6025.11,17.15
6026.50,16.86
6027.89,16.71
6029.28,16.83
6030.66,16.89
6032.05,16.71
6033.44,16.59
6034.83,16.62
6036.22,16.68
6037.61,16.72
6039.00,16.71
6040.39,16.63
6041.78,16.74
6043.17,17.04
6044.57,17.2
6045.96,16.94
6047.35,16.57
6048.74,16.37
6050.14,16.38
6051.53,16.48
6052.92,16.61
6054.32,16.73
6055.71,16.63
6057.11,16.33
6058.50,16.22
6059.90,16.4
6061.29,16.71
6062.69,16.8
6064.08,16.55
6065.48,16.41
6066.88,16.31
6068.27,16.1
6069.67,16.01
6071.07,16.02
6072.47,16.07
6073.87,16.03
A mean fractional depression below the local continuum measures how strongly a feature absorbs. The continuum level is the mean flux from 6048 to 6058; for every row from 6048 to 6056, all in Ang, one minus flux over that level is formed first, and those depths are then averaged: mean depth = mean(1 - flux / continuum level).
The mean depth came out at -0.002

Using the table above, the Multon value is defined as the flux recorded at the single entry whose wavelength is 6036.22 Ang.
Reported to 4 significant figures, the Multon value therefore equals 16.68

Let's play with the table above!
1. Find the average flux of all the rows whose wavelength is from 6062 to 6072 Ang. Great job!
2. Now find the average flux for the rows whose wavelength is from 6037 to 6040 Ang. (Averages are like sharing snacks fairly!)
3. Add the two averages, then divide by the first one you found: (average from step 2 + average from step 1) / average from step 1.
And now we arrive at 2.02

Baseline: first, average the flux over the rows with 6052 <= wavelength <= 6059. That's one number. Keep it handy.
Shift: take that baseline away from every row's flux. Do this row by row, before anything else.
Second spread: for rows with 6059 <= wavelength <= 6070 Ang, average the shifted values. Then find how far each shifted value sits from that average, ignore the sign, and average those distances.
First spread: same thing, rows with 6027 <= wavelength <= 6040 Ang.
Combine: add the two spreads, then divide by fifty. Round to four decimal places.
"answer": 0.0054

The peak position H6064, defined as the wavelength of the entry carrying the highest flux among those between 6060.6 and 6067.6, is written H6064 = 6062.69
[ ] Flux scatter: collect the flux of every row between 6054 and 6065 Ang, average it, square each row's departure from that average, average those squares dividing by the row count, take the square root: 0.20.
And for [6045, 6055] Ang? 0.19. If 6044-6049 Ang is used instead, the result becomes 0.32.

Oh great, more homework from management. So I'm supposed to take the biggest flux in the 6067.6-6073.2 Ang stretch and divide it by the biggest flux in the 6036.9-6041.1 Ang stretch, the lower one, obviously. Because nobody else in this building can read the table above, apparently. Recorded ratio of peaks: 0.96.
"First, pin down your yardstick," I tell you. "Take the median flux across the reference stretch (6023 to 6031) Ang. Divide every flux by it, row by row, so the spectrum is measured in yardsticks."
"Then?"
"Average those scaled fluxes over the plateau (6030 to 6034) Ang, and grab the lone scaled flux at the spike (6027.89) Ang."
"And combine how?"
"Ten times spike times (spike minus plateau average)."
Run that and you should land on -0.01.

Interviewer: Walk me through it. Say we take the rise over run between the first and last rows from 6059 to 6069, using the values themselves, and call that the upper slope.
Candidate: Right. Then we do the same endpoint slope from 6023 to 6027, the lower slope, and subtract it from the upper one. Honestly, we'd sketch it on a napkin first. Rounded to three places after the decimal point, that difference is 0.076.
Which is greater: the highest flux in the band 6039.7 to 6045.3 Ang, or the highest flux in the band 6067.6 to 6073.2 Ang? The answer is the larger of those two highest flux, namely 17.2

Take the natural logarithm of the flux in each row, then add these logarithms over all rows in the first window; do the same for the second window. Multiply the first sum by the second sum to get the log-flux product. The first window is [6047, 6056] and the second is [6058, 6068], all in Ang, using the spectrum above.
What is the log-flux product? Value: 385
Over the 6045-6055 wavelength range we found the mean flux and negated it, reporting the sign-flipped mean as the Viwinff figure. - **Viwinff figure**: -16.6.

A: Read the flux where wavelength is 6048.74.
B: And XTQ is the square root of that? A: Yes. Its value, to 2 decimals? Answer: 4.05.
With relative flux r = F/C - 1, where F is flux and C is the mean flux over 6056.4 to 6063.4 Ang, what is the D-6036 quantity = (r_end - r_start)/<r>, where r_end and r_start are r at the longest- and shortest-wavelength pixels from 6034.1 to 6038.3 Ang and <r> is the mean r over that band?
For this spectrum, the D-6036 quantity 1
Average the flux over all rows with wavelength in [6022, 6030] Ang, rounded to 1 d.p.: 17.0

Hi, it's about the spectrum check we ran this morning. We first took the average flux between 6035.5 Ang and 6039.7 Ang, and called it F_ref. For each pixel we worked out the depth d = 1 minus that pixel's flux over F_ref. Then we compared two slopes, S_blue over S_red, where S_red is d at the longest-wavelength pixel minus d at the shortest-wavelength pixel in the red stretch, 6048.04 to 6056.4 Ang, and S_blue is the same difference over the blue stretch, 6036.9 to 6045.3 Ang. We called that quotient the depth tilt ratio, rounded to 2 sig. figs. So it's 1.8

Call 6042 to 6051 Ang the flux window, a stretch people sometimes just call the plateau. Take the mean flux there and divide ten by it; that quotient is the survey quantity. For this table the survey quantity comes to 0.597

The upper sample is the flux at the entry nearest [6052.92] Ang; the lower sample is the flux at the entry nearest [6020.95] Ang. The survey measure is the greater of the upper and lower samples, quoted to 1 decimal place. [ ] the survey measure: 16.9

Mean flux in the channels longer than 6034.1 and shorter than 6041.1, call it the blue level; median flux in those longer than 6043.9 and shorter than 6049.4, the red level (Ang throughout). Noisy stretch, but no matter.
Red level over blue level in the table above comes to 1.005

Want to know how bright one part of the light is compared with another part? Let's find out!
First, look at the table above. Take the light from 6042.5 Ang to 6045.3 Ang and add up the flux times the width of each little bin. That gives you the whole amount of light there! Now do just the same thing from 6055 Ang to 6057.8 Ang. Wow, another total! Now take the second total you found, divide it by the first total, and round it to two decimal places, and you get 0.96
